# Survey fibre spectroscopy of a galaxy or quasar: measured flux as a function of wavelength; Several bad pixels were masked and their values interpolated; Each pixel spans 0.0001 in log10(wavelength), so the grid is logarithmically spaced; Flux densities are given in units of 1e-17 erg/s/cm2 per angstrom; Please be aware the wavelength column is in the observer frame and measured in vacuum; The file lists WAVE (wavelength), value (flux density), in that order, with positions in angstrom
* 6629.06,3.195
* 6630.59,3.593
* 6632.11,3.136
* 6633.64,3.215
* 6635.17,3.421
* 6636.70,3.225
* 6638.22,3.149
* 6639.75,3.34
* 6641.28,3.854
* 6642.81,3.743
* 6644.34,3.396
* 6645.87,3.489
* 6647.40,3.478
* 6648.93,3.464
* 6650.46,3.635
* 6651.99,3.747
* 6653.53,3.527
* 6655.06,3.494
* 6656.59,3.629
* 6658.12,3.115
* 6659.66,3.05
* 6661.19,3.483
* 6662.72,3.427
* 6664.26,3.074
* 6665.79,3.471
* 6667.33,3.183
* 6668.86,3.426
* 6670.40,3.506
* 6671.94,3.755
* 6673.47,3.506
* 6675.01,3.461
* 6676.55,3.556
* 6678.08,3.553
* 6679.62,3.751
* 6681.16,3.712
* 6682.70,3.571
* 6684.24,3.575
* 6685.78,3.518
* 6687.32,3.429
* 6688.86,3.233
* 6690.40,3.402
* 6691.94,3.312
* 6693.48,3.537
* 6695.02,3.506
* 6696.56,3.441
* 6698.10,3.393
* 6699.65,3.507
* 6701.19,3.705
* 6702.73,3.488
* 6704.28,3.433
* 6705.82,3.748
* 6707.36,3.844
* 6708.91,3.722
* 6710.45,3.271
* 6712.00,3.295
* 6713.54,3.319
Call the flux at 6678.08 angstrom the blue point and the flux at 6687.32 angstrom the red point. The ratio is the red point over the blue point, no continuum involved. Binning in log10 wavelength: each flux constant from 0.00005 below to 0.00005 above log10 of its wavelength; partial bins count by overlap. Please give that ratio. 0.97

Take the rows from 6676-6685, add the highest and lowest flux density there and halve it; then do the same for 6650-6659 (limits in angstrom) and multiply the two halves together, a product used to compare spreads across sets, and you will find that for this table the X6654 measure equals 12.5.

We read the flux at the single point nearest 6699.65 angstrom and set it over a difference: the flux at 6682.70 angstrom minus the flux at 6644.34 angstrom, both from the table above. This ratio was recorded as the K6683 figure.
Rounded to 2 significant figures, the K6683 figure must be 20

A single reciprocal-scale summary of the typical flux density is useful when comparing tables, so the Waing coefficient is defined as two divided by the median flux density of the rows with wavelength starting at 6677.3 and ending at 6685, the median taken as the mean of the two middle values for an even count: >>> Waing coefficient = 0.559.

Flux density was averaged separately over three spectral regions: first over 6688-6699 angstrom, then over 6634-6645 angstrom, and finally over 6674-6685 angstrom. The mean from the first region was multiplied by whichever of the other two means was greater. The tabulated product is 12.2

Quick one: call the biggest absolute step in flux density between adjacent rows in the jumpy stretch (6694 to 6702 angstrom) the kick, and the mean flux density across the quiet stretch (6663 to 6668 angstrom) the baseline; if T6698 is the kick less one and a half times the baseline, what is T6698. -4.7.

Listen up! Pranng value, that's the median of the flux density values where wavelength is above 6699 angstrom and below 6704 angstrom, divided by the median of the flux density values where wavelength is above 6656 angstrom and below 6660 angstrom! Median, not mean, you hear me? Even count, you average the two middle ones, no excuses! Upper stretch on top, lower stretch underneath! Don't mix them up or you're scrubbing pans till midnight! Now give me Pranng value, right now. 1.13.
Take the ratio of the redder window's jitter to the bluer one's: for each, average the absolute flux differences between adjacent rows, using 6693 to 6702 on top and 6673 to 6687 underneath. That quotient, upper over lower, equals 1.3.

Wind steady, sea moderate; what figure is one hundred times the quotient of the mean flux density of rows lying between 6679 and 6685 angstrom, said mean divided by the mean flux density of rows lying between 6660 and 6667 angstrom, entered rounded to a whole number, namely 109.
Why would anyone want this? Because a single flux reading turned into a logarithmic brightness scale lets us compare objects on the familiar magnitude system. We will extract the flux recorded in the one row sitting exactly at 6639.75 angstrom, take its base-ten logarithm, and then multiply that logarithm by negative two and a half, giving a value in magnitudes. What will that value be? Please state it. -1.309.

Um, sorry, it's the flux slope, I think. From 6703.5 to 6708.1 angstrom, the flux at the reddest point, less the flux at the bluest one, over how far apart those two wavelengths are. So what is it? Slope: 0.133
